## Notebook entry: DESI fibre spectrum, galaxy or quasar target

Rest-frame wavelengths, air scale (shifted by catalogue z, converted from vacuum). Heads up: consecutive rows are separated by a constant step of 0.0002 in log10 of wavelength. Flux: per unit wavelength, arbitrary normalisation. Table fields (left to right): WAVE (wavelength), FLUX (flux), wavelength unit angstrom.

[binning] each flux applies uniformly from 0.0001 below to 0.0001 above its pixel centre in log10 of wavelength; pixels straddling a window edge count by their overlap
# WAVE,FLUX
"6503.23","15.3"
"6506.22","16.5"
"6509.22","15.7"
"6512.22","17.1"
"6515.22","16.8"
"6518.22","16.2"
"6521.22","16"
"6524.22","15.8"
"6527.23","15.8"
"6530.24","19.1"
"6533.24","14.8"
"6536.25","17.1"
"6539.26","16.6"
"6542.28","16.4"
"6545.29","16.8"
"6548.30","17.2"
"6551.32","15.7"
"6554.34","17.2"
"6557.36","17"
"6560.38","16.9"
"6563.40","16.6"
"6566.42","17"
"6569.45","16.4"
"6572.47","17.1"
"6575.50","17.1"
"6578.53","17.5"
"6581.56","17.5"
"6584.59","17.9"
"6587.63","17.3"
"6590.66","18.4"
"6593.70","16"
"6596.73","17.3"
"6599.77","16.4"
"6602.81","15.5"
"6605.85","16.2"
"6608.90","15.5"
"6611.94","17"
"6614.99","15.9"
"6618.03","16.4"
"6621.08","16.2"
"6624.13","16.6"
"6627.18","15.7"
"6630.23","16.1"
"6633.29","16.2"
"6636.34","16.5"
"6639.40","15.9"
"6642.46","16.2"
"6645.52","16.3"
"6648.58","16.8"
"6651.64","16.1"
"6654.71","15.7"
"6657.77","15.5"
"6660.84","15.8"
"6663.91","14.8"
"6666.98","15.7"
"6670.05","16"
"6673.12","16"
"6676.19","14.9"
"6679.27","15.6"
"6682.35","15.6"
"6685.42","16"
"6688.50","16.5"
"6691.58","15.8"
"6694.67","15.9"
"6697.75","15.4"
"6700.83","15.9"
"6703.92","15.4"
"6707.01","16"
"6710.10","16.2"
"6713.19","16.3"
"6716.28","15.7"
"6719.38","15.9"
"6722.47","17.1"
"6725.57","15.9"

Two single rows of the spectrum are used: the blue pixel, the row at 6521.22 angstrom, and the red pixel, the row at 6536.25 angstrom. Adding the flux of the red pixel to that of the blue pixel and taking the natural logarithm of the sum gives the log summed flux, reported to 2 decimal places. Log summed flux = 3.50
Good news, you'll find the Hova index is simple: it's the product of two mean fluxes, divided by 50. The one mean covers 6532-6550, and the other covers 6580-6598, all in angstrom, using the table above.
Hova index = 5.74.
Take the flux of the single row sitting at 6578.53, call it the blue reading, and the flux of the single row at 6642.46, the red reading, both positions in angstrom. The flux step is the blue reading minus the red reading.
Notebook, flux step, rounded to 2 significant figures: 1.3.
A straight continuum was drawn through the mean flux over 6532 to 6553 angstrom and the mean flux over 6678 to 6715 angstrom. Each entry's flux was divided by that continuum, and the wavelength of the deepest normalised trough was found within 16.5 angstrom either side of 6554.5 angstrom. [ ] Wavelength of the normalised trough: 6551.32 angstrom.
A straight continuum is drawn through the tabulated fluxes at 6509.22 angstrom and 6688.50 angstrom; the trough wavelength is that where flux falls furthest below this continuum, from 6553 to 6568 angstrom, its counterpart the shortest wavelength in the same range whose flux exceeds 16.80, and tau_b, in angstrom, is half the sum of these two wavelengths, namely 6558.9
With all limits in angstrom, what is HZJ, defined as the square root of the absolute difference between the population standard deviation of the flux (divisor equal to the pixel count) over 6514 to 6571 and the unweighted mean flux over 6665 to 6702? 3.86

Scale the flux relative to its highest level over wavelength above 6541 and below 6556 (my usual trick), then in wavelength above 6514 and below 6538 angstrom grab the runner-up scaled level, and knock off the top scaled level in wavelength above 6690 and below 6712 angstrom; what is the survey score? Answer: 0.052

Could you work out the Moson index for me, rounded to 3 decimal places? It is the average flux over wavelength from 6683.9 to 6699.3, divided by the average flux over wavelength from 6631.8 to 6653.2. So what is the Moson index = 0.978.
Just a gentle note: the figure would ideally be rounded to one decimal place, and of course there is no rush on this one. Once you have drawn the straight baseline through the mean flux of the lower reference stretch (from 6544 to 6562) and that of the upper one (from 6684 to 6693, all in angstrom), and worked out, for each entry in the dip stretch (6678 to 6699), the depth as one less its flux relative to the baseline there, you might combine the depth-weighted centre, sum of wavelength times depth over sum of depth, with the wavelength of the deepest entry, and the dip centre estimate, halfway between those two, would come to 6692.9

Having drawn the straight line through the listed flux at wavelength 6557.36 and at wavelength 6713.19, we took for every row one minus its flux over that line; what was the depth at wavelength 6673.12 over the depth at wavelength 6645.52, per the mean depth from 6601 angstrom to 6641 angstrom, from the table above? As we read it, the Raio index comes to 46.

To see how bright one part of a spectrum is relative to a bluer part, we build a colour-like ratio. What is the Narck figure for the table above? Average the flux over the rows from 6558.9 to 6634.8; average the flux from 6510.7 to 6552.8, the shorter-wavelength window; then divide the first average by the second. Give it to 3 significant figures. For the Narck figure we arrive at 1.01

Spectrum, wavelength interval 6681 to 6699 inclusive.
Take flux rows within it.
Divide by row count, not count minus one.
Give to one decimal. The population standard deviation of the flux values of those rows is 0.3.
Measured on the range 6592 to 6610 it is 0.6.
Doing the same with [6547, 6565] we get 0.5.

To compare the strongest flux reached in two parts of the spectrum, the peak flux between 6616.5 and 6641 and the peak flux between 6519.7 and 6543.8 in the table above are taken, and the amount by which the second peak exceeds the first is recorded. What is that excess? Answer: 2.5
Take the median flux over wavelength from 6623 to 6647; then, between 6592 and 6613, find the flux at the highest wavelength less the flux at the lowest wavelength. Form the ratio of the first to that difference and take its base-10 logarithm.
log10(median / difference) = 1.21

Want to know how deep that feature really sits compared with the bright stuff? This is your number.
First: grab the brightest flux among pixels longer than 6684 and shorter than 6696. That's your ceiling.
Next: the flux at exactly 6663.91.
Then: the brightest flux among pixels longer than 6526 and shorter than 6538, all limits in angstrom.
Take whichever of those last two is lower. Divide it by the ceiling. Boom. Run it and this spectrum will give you 0.90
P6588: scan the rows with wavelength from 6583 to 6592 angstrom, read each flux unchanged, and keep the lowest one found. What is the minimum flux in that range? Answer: 17.3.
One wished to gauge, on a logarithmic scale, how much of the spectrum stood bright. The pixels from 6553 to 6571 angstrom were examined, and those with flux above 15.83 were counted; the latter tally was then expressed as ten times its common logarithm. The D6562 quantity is 7.8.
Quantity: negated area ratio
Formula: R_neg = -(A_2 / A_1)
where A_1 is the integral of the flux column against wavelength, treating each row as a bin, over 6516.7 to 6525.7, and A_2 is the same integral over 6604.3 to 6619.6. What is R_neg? -1.7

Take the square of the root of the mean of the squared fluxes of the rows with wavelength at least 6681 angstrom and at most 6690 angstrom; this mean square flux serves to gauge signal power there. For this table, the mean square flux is 257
